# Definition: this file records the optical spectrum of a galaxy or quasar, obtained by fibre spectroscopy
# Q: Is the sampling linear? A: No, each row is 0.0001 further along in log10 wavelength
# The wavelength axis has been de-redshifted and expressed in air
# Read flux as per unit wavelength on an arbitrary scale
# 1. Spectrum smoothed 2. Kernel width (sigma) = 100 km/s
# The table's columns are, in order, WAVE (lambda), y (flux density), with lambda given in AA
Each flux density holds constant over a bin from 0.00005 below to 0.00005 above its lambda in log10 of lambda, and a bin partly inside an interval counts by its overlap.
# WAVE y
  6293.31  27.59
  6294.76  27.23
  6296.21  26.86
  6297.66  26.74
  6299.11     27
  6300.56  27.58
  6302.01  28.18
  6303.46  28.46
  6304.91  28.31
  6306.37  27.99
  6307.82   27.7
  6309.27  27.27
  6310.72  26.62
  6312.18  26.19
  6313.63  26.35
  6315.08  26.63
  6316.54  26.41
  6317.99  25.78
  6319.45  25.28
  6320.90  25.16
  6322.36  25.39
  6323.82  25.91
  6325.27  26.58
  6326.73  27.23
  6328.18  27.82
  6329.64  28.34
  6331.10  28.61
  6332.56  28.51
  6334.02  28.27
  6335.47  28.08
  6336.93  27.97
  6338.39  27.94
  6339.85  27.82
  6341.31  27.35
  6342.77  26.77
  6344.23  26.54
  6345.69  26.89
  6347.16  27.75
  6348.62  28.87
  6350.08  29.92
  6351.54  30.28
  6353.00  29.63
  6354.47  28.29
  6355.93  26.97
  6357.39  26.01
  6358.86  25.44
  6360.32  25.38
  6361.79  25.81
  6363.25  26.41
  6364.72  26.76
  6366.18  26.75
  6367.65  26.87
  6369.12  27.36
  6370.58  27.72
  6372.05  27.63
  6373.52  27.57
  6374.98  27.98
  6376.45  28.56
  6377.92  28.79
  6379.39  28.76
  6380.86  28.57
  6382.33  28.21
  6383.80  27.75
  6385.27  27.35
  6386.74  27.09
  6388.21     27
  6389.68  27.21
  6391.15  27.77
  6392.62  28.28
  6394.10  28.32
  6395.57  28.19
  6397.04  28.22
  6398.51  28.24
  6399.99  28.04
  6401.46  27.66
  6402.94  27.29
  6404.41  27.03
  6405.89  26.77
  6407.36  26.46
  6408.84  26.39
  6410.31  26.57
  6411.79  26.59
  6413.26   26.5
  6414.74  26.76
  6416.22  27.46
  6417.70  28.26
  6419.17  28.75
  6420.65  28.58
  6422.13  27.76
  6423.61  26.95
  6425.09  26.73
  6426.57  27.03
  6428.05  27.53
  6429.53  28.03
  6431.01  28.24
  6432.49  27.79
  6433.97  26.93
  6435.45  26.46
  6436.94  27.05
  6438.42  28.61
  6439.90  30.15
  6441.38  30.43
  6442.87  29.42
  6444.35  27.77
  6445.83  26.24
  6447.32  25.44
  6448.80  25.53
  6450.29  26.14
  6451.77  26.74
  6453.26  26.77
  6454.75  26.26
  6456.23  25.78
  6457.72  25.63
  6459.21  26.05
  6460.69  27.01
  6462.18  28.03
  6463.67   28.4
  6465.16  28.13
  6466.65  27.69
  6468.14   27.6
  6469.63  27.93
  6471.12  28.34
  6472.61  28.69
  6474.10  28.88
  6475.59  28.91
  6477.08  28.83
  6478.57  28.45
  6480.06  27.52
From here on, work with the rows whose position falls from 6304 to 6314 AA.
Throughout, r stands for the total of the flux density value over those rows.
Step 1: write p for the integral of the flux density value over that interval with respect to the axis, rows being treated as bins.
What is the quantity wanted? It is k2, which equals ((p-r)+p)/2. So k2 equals 177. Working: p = 273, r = 190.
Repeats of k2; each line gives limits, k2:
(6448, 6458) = 170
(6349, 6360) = 210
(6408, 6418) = 174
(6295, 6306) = 207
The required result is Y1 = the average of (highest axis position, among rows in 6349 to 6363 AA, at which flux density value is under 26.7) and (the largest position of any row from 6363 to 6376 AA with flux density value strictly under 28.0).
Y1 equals 6368.4 AA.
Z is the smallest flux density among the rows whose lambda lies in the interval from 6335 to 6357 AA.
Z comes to 26.54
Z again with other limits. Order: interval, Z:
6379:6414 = 26.39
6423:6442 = 26.46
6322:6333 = 25.39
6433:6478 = 25.44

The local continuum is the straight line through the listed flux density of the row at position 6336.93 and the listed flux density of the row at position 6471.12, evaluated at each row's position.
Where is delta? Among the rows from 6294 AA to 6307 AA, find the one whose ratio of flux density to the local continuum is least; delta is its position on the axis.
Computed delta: 6297.66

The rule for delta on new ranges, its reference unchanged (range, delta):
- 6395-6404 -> 6402.94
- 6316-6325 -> 6320.90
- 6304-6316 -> 6312.18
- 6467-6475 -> 6468.14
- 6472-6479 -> 6478.57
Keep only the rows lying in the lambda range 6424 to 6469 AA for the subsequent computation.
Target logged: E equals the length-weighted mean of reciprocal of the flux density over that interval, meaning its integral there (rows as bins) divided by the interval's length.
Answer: 0.0367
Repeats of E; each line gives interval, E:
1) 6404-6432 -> 0.0367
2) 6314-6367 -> 0.0368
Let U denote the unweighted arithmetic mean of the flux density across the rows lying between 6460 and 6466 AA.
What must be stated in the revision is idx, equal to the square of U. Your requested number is 778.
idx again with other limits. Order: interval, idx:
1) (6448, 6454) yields 691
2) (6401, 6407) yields 739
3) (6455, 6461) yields 682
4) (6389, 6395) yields 778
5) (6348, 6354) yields 881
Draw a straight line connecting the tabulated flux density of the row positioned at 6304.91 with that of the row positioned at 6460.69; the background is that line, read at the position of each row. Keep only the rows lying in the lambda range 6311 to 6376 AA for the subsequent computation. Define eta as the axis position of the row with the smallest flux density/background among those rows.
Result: 6320.90 AA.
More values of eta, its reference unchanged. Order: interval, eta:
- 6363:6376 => 6363.25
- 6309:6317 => 6312.18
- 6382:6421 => 6408.84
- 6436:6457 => 6447.32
